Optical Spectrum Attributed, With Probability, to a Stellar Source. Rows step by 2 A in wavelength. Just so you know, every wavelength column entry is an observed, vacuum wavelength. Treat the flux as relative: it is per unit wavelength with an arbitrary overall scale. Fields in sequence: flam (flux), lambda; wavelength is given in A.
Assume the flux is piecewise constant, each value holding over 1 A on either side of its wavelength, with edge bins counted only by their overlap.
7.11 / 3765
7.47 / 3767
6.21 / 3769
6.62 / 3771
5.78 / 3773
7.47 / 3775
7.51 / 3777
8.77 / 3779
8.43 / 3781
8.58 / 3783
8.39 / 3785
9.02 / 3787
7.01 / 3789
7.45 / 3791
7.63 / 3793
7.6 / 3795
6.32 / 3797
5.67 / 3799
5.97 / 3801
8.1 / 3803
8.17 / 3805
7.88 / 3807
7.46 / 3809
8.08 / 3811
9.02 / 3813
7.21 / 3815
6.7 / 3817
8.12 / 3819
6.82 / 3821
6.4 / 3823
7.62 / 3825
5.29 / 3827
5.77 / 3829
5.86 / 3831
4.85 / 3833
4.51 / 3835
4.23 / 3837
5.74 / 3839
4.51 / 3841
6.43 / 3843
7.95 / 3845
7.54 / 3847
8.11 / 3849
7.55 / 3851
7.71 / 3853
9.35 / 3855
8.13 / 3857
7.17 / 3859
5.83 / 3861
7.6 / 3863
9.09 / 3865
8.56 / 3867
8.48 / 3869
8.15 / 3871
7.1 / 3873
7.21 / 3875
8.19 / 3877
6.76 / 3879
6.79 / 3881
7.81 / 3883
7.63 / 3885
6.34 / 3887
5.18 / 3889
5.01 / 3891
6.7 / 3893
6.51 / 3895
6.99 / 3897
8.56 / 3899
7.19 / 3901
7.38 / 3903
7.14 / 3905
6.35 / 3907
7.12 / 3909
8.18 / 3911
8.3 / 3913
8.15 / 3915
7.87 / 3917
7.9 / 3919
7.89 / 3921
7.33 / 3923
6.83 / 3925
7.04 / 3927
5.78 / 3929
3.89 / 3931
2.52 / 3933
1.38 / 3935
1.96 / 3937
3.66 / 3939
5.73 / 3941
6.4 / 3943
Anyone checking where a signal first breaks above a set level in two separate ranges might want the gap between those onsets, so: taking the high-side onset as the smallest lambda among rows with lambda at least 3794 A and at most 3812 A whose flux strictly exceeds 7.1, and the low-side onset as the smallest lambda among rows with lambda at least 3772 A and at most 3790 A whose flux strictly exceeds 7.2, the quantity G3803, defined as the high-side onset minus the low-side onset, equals 20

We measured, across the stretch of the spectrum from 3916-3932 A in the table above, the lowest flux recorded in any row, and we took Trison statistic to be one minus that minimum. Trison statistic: -2.9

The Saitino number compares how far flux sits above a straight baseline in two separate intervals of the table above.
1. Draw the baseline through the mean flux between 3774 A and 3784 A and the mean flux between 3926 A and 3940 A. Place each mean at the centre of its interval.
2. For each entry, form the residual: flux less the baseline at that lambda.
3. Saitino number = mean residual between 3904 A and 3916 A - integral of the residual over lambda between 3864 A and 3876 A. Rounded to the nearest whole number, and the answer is -27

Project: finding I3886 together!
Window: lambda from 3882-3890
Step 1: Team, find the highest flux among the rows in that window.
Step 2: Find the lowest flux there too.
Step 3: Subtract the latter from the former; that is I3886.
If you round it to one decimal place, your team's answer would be 2.6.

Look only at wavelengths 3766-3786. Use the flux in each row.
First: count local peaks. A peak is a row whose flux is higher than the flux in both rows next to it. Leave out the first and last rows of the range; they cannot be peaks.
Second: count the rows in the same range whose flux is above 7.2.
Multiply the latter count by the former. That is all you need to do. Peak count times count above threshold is 21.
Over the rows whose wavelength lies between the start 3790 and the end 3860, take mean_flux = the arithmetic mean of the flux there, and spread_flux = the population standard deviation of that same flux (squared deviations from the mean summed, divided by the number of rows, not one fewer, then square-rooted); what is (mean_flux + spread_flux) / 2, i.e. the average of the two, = 4.11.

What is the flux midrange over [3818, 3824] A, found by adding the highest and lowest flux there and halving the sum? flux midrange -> 7.3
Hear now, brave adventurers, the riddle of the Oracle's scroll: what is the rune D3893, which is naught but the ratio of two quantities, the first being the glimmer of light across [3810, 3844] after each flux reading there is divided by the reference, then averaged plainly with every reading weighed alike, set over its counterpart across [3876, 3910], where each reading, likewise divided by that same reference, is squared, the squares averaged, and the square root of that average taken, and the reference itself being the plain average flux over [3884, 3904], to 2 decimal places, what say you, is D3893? 0.90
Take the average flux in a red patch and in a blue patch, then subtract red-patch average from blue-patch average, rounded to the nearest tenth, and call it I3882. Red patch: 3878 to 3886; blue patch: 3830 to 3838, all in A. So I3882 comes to -2.4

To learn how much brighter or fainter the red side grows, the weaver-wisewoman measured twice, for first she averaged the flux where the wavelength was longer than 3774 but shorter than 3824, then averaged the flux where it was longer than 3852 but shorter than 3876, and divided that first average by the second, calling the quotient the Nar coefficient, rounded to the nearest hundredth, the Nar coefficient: 0.97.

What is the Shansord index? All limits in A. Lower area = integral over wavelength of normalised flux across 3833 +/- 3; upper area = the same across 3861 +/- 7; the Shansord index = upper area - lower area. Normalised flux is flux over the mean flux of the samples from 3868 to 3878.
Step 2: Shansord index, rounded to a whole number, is 10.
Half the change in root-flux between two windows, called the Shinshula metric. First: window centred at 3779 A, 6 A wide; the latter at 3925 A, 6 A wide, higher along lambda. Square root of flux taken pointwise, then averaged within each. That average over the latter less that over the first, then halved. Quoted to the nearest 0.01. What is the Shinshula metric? -0.11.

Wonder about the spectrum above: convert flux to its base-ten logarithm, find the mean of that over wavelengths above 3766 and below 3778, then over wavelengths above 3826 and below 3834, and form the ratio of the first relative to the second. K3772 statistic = 1.13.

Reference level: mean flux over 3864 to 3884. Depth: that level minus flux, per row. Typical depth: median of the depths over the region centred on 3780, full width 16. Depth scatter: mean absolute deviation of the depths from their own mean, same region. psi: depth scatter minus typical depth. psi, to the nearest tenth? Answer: 1.4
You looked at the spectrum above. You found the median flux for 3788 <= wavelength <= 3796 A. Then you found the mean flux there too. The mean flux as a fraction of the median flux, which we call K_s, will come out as 0.99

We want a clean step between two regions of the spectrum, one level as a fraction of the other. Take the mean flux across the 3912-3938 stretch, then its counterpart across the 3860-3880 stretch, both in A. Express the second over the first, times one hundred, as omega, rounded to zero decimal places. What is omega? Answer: 130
